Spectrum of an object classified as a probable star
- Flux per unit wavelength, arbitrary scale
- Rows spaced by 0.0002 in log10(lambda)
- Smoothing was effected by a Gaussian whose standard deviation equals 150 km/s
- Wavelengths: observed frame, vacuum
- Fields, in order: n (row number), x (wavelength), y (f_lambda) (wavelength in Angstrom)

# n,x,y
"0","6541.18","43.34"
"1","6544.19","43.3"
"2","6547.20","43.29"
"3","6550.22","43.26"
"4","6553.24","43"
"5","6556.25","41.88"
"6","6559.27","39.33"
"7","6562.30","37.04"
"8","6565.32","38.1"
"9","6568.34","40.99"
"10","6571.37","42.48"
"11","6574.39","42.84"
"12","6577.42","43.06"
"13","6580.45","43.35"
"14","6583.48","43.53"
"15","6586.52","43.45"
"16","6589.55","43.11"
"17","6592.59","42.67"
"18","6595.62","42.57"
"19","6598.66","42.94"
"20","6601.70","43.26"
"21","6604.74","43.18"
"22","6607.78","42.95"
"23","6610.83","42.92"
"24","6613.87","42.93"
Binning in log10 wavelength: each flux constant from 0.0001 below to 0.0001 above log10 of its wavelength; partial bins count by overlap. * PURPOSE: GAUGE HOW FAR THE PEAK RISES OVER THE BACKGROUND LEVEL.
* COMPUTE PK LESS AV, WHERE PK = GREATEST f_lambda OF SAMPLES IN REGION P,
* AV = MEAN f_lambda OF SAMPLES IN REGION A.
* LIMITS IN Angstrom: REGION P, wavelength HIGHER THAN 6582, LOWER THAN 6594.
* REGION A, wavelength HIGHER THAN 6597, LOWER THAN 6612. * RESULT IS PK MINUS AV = 0.5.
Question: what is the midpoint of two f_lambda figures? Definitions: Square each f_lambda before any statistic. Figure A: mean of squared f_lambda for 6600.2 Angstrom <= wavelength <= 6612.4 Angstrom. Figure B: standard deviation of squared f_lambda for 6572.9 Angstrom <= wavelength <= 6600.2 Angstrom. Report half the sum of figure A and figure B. 942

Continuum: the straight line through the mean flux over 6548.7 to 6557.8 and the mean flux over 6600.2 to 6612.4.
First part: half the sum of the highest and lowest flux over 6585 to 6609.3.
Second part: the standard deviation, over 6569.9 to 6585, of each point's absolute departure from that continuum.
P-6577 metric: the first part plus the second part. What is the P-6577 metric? 43.2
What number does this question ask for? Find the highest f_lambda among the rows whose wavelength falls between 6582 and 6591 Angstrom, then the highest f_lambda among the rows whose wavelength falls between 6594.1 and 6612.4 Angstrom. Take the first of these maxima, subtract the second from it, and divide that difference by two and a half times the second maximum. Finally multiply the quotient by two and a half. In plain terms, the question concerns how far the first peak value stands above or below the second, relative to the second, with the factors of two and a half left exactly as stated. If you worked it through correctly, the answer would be 0.006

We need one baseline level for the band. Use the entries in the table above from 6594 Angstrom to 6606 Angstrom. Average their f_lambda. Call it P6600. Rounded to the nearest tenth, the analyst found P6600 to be 43.0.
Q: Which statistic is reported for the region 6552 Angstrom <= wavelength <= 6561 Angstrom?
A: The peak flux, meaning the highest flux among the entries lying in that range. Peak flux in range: 43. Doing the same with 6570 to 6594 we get 43.53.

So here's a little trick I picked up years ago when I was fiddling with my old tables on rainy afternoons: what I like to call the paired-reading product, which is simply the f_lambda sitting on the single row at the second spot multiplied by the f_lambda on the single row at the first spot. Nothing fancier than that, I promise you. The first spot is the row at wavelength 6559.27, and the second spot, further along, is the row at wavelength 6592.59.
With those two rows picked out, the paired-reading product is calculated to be 1678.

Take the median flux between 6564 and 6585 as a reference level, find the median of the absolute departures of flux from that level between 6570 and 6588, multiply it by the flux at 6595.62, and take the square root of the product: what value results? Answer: 4.3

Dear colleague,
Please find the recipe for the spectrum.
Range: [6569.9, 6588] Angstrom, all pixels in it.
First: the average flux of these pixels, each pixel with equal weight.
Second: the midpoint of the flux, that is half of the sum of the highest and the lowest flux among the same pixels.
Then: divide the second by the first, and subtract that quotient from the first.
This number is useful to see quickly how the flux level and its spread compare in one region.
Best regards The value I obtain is 42.1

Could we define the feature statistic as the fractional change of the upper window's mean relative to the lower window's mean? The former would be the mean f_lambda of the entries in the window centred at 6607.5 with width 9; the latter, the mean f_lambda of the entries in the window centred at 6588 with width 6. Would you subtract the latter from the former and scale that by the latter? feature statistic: -0.006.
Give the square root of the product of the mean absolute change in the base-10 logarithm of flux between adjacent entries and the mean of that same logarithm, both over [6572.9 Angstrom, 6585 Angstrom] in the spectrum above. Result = 0.06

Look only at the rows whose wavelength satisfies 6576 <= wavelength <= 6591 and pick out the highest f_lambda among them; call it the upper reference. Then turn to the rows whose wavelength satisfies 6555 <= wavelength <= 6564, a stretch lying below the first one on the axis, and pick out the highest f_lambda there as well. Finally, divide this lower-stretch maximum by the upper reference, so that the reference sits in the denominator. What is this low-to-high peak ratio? 0.962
